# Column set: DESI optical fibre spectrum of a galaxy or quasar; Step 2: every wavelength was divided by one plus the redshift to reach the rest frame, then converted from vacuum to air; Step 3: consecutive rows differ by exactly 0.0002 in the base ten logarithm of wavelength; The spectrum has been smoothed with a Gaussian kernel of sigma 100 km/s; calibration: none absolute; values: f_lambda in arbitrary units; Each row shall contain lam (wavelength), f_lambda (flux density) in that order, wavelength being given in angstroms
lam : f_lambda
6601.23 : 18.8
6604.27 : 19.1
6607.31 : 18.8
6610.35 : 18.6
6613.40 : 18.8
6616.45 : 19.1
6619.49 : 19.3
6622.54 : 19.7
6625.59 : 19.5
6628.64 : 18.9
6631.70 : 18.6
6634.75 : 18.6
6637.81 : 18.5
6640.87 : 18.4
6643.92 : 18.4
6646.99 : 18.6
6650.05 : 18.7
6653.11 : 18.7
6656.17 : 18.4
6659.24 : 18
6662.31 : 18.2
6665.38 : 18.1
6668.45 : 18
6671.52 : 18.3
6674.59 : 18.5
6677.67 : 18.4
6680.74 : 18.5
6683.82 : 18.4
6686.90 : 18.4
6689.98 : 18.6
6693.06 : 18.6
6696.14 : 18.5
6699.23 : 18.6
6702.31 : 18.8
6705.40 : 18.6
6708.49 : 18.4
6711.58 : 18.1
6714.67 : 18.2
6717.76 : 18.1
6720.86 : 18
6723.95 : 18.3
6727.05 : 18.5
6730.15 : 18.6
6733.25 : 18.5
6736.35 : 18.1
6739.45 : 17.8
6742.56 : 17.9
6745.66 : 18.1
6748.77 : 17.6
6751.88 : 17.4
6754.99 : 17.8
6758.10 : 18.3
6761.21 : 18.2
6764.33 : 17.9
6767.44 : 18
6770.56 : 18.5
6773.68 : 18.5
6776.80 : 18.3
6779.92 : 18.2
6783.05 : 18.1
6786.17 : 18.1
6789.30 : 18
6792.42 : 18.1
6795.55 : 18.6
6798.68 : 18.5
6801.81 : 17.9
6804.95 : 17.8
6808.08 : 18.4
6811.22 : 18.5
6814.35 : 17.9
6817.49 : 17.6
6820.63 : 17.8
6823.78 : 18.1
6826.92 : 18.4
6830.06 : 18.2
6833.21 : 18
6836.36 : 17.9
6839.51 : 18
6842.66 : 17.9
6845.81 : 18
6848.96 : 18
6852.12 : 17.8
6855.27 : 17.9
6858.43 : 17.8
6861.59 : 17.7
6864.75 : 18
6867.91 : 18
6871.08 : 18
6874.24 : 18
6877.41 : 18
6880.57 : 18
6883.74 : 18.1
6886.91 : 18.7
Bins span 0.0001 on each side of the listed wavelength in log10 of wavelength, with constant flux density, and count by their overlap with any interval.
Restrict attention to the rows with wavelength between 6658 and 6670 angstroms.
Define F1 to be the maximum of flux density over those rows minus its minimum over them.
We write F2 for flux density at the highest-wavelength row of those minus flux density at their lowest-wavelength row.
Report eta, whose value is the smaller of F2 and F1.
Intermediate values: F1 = 0.20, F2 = 0.00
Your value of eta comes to 0.00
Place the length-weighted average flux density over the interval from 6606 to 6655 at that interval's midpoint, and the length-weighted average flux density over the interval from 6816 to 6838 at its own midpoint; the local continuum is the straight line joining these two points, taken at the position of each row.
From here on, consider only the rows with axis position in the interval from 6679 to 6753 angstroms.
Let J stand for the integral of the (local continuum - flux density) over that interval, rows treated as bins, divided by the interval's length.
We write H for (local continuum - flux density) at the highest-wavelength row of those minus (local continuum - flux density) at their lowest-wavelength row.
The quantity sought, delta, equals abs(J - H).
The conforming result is 0.6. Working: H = 0.80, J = 0.18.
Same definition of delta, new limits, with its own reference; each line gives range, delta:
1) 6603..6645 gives 0.6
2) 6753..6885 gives 0.8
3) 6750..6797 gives 1.5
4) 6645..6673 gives 0.2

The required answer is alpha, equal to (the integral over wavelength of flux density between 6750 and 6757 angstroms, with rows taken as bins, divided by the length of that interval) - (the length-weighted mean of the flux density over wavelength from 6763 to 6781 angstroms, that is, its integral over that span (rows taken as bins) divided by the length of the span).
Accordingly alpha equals -0.6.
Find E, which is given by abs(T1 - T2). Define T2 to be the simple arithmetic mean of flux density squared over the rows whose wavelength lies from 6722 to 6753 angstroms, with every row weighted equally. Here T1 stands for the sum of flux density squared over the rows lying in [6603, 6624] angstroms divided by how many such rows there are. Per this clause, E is 36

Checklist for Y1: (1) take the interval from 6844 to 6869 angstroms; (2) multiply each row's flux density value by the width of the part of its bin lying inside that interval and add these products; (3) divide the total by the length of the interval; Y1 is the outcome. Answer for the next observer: 17.9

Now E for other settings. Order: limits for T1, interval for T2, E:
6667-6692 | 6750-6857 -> 11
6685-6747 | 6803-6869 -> 13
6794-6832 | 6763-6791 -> 1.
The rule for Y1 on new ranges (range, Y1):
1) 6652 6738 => 18.4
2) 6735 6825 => 18.1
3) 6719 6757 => 18.1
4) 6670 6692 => 18.4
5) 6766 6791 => 18.2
